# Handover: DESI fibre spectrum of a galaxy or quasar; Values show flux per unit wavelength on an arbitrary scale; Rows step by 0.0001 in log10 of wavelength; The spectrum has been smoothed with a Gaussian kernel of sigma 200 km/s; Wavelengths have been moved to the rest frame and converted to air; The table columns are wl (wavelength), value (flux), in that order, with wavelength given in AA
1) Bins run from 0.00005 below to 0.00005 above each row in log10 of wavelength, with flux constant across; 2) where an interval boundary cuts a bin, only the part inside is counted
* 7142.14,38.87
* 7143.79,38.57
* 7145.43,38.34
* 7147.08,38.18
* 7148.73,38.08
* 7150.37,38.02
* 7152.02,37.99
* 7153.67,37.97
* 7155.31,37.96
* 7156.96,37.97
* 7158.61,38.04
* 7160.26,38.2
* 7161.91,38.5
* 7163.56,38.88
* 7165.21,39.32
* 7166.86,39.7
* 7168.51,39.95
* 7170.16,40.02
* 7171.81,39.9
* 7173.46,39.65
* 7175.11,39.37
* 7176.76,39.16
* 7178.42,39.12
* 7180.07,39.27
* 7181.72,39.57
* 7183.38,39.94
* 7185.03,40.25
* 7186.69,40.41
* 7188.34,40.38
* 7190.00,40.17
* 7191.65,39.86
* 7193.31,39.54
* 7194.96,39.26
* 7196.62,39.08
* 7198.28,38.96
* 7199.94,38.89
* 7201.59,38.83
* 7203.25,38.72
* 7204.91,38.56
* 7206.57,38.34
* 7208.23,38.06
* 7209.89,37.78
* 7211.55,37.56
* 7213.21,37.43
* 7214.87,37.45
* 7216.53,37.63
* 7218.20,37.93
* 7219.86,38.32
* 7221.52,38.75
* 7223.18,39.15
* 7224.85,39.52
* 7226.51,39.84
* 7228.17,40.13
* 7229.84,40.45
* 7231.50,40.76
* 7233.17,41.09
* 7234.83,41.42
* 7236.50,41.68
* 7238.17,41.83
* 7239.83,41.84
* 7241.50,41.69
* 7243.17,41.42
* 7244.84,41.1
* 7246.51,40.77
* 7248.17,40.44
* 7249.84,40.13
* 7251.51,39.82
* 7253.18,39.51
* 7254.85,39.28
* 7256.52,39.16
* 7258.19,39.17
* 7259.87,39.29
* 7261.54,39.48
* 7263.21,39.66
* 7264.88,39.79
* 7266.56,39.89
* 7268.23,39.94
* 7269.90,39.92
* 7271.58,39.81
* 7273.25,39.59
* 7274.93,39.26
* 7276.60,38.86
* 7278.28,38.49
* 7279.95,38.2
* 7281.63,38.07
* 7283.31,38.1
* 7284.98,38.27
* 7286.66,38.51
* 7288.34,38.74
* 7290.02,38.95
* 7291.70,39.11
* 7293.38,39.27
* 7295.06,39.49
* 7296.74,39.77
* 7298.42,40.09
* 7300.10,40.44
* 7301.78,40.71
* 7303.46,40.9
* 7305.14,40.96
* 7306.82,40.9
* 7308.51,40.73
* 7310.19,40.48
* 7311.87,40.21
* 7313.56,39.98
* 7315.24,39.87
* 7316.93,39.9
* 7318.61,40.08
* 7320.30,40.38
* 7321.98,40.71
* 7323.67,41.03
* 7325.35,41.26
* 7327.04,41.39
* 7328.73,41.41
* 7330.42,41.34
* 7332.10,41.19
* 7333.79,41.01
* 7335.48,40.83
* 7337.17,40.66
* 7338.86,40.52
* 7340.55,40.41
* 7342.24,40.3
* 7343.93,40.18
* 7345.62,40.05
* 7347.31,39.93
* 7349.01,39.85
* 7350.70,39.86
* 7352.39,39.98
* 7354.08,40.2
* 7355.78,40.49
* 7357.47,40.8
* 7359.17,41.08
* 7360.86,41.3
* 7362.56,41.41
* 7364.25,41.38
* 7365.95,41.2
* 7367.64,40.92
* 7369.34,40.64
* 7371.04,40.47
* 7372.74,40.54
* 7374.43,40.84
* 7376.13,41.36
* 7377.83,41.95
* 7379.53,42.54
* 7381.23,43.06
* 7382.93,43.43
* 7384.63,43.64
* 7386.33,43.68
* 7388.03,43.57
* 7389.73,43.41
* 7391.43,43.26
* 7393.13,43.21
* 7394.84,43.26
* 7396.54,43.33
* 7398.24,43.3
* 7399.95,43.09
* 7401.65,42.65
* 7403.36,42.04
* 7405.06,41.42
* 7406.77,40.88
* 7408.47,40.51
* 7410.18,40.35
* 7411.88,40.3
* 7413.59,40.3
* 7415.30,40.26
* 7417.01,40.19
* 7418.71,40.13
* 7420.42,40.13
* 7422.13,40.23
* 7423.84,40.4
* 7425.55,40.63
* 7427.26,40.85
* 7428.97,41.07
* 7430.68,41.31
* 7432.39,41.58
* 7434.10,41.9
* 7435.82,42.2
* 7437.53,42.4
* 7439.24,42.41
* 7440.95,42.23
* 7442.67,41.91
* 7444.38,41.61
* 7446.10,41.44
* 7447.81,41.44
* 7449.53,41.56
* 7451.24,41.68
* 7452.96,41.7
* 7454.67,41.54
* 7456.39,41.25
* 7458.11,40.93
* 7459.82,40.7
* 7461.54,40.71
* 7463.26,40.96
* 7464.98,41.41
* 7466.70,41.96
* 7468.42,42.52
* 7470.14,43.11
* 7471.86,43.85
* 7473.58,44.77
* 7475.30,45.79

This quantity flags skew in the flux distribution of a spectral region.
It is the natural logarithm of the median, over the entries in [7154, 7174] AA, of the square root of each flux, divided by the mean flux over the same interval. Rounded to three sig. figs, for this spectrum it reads -1.83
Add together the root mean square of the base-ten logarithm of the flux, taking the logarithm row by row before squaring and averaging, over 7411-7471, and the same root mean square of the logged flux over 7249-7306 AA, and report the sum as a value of 3.21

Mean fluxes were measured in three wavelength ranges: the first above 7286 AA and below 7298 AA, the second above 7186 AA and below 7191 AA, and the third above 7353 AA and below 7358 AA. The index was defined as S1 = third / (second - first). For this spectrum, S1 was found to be 34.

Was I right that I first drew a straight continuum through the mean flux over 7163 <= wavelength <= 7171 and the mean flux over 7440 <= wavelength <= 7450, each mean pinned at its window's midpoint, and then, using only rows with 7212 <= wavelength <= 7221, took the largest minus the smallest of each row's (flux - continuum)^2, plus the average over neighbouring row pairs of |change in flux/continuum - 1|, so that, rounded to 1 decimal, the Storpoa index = 3.5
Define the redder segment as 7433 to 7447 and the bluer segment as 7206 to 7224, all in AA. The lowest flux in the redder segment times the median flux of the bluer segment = 1572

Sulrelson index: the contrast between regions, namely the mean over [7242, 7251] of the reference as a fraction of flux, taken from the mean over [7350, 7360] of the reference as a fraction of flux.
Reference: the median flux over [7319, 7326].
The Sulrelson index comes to 0.009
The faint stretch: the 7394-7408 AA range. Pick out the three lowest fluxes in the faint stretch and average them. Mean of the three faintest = 41.4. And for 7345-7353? 39.9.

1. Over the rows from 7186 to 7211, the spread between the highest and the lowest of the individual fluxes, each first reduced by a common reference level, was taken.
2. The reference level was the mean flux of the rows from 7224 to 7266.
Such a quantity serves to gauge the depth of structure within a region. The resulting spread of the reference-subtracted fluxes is 2.6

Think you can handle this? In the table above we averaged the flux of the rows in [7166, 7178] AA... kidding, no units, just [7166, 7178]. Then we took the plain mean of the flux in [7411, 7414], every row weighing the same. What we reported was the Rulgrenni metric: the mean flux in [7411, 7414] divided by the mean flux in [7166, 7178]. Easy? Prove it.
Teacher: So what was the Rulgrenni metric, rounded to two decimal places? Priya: 1.02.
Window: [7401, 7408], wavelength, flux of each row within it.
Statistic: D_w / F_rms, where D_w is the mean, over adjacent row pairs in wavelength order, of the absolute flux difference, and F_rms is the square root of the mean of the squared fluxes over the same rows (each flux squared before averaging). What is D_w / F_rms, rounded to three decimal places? 0.014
